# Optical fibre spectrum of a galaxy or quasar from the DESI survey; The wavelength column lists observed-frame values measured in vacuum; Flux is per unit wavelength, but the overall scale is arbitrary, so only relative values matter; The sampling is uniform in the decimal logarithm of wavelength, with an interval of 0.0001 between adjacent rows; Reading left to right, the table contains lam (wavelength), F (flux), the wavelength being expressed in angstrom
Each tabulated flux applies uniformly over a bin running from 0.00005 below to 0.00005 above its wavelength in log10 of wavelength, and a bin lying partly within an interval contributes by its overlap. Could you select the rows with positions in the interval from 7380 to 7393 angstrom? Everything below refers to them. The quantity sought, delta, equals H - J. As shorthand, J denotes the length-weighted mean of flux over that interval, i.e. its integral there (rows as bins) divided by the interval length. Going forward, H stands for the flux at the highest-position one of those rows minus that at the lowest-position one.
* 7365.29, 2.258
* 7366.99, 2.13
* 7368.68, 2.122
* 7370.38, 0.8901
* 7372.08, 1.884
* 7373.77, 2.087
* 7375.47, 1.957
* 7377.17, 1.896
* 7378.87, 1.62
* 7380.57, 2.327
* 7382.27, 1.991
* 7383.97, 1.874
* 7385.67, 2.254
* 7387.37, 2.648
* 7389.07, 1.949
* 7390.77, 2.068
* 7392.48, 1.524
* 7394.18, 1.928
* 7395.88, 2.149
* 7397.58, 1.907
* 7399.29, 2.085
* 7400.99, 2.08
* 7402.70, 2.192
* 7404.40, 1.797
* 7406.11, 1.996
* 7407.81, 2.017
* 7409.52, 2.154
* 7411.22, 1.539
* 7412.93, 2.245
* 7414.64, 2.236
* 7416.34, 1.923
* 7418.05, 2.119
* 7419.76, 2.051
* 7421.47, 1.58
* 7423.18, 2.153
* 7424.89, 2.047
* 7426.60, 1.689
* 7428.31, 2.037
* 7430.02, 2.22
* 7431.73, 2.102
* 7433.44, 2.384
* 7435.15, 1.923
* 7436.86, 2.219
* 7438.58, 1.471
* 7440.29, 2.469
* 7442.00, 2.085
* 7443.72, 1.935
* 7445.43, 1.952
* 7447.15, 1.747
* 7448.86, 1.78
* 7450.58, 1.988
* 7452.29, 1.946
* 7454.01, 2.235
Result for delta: -2.9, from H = -0.8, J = 2.09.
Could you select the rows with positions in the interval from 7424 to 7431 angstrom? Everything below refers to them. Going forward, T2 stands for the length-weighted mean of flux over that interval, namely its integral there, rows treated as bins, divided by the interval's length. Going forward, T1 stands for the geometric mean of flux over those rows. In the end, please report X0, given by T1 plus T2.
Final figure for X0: 3.99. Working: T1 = 1.99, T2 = 2.00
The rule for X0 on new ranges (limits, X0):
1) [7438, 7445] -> 3.97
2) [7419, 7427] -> 3.80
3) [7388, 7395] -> 3.75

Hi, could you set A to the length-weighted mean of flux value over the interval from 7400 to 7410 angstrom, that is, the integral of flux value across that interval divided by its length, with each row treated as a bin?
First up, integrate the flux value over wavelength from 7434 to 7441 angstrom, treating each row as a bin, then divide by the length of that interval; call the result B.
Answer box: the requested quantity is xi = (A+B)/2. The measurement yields 2.03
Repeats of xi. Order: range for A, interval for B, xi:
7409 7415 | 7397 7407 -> 2.02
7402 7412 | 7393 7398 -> 1.96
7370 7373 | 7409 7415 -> 1.75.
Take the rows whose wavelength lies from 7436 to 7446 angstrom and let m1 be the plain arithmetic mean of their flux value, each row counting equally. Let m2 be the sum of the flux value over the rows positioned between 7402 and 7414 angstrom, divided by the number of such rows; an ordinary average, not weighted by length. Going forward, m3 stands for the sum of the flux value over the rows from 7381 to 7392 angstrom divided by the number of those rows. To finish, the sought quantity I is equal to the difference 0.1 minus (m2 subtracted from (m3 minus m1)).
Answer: 1.98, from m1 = 2.02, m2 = 1.99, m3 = 2.13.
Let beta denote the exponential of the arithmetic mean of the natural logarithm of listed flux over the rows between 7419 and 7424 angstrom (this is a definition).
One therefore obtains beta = 1.91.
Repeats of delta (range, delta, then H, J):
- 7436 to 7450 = -2.4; -0.4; 1.96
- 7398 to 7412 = -2.5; -0.5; 1.98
